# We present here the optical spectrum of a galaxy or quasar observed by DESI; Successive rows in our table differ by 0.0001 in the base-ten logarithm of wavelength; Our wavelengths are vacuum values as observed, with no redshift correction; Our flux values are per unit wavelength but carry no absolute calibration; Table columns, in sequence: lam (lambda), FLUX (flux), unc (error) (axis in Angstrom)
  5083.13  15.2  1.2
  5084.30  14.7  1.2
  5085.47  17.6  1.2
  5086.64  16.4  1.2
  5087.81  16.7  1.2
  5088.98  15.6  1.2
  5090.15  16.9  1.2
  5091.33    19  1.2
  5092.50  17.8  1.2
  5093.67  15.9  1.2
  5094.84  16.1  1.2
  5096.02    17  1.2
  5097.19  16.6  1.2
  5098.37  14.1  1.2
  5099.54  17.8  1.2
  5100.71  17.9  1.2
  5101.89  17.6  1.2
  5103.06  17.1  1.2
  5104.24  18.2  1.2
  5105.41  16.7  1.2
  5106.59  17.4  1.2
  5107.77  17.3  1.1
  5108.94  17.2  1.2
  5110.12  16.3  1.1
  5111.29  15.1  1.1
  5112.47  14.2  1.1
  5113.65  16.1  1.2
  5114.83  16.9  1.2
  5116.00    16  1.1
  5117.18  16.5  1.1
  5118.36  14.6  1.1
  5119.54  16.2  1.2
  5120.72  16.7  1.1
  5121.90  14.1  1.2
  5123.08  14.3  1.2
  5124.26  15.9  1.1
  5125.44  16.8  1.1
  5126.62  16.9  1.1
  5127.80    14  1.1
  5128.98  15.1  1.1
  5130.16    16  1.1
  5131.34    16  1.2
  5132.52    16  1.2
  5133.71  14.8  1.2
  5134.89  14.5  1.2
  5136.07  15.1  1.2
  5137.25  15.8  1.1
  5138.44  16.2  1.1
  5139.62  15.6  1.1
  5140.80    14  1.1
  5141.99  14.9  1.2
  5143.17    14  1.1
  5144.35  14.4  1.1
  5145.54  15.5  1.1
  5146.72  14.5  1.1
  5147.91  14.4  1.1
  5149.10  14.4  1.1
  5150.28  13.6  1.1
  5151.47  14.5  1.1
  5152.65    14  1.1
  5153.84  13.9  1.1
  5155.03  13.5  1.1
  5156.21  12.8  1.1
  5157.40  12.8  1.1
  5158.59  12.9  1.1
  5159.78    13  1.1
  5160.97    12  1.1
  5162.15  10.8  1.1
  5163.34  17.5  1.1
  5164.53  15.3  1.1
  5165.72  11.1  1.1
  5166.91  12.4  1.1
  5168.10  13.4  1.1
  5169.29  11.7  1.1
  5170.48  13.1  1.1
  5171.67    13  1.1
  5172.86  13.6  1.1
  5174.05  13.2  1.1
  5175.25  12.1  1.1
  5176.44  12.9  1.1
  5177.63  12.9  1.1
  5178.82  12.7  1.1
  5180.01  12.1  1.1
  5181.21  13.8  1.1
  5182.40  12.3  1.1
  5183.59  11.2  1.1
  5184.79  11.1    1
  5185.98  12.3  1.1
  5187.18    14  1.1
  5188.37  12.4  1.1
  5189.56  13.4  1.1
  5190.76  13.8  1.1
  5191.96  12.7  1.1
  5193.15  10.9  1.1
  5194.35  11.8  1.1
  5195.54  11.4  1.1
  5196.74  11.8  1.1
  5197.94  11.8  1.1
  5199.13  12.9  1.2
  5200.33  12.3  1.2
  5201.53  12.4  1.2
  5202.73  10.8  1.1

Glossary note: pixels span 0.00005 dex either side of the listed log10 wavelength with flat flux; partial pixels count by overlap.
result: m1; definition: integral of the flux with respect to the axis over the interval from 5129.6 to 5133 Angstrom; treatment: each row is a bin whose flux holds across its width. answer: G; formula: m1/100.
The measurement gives 0.5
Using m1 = 54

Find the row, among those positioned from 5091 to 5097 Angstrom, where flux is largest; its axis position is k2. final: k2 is 5091.33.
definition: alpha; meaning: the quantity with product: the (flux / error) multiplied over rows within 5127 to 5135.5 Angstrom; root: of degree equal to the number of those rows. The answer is 13.1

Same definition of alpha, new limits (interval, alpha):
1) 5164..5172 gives 11.6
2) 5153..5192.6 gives 11.7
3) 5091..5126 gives 14.1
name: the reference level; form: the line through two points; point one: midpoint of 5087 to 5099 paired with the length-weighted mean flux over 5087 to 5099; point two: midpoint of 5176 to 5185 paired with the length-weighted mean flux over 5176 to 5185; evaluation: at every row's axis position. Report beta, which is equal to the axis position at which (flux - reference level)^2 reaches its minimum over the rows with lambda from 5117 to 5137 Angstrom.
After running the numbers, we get 5134.89 Angstrom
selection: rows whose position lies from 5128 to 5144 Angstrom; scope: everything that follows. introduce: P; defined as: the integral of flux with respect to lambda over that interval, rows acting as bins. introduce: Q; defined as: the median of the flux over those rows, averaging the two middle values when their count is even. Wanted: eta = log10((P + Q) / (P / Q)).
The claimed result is 1.21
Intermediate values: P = 243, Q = 15.1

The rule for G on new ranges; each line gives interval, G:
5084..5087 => 0.5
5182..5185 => 0.3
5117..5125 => 1.2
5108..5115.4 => 1.2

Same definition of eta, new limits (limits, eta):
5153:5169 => 1.14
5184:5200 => 1.12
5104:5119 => 1.25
